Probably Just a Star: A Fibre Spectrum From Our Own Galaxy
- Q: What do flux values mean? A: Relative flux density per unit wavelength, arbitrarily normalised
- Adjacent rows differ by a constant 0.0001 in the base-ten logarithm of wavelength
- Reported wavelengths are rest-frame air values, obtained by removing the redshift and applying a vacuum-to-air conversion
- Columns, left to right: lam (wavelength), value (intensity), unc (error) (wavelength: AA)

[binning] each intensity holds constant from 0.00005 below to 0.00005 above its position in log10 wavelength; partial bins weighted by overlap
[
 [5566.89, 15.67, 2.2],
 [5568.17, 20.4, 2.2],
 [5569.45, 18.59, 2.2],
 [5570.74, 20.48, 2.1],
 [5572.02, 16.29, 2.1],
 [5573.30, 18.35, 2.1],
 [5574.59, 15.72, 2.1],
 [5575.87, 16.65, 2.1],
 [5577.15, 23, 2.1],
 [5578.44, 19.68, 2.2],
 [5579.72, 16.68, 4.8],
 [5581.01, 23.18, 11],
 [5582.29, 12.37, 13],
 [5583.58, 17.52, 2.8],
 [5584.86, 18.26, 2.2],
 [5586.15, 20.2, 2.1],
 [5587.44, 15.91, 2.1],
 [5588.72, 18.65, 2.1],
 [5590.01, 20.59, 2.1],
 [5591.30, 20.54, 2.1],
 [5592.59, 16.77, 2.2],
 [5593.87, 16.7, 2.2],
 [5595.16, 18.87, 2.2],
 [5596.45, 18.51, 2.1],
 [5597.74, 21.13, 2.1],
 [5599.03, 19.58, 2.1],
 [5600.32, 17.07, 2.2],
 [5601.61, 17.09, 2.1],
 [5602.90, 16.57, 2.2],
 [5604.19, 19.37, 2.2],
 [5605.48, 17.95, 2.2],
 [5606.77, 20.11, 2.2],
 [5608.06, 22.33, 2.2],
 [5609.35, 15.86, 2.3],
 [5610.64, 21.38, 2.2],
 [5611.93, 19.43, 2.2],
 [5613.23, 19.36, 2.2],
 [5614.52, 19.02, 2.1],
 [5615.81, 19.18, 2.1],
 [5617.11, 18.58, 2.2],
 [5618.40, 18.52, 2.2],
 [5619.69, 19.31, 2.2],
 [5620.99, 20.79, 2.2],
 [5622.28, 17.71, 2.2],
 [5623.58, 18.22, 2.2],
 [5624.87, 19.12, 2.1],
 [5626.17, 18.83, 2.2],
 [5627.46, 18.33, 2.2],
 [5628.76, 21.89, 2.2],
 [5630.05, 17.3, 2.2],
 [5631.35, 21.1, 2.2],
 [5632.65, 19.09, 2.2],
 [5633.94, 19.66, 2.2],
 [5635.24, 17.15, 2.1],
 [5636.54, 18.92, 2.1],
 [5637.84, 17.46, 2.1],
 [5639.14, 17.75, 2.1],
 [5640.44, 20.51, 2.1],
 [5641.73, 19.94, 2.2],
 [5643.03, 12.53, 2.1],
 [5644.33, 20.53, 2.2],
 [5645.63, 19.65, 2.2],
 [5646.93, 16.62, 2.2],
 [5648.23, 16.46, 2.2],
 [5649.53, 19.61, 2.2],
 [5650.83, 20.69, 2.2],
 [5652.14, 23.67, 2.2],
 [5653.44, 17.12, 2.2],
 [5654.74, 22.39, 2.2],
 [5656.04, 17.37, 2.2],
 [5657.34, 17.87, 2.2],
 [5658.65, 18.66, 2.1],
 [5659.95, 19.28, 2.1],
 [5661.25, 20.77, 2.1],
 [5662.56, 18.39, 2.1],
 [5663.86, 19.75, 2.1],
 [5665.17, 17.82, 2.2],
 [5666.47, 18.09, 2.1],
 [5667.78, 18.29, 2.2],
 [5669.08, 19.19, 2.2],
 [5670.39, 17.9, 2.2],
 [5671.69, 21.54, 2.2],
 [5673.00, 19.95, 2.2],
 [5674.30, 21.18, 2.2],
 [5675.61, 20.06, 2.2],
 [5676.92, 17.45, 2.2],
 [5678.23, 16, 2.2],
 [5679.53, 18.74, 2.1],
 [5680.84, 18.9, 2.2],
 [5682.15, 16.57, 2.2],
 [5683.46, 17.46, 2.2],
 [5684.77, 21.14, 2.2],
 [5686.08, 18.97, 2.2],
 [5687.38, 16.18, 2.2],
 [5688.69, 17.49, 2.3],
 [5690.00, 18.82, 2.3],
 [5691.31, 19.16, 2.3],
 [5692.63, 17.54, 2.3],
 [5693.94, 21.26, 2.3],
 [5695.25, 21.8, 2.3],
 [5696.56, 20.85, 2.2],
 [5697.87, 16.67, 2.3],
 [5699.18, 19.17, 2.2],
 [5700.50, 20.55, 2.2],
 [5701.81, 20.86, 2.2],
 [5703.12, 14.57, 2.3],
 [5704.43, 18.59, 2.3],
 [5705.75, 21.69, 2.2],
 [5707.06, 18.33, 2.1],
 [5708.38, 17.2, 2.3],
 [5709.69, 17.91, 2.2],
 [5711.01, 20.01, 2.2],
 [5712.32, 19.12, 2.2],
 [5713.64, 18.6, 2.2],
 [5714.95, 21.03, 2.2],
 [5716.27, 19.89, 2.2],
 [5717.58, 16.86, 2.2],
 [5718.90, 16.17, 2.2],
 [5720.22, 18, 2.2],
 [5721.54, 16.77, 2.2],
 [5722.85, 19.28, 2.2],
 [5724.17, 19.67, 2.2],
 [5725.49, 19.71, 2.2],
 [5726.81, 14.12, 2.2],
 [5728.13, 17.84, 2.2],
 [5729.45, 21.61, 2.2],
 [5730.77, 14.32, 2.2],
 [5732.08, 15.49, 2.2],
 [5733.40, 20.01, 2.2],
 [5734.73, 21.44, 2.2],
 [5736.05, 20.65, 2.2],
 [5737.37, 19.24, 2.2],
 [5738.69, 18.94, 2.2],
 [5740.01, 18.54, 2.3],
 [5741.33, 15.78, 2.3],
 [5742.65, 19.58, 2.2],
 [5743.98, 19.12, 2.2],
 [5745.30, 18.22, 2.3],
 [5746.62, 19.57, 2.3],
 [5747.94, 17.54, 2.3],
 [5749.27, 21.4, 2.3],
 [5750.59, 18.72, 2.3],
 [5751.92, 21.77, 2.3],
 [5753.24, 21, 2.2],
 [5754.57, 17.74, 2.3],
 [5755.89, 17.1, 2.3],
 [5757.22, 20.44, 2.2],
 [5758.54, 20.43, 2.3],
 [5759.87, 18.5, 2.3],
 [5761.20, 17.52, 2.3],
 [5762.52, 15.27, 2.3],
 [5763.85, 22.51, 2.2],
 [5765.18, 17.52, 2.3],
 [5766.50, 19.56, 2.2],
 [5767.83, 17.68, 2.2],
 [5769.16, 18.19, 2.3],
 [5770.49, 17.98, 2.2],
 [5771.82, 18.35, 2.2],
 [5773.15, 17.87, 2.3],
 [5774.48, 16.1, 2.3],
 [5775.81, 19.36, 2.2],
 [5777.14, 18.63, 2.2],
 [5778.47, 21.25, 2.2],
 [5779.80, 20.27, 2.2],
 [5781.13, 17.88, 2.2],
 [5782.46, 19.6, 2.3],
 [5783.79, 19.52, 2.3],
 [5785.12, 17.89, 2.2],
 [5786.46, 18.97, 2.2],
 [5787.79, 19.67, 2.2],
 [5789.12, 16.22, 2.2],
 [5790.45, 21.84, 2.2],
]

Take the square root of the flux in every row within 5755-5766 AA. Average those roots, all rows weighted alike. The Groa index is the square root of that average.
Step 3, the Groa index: 2.077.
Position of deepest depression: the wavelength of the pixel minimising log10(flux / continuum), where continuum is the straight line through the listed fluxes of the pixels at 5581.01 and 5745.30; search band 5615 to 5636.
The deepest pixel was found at 5635.24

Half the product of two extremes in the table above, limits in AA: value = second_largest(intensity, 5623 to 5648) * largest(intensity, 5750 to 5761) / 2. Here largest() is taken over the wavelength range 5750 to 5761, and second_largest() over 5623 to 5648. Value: 230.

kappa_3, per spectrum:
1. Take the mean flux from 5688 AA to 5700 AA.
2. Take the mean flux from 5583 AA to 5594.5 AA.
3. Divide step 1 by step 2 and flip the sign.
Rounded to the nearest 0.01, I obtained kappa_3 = -1.05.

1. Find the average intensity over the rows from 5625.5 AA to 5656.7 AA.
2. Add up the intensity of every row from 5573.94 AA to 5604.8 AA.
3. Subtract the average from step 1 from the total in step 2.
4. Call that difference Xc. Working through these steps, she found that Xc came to 422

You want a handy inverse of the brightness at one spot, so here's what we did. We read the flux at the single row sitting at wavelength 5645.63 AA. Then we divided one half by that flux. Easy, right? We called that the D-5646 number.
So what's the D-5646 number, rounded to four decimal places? 0.0254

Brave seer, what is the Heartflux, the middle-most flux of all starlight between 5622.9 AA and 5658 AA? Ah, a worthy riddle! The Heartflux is 18.9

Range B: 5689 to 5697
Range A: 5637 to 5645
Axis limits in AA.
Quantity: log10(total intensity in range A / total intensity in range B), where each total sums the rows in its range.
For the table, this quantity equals -0.041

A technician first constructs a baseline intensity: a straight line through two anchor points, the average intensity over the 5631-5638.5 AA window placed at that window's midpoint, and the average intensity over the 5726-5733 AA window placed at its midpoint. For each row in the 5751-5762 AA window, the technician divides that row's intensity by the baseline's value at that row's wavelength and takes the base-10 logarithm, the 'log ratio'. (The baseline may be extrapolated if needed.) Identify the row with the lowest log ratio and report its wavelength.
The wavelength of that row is 5755.89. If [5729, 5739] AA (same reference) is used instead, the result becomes 5730.77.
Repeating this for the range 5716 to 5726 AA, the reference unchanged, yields 5718.90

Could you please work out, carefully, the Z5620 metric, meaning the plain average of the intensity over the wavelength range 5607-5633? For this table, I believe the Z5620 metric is 19.3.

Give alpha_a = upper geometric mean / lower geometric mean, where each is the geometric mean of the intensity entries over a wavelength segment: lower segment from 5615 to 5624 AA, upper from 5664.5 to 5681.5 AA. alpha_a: 1.00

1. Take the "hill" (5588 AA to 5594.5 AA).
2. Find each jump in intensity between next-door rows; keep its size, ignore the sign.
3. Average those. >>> 1.46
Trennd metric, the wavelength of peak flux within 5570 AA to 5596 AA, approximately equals 5581.01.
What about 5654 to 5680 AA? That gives 5654.74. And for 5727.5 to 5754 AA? 5751.92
